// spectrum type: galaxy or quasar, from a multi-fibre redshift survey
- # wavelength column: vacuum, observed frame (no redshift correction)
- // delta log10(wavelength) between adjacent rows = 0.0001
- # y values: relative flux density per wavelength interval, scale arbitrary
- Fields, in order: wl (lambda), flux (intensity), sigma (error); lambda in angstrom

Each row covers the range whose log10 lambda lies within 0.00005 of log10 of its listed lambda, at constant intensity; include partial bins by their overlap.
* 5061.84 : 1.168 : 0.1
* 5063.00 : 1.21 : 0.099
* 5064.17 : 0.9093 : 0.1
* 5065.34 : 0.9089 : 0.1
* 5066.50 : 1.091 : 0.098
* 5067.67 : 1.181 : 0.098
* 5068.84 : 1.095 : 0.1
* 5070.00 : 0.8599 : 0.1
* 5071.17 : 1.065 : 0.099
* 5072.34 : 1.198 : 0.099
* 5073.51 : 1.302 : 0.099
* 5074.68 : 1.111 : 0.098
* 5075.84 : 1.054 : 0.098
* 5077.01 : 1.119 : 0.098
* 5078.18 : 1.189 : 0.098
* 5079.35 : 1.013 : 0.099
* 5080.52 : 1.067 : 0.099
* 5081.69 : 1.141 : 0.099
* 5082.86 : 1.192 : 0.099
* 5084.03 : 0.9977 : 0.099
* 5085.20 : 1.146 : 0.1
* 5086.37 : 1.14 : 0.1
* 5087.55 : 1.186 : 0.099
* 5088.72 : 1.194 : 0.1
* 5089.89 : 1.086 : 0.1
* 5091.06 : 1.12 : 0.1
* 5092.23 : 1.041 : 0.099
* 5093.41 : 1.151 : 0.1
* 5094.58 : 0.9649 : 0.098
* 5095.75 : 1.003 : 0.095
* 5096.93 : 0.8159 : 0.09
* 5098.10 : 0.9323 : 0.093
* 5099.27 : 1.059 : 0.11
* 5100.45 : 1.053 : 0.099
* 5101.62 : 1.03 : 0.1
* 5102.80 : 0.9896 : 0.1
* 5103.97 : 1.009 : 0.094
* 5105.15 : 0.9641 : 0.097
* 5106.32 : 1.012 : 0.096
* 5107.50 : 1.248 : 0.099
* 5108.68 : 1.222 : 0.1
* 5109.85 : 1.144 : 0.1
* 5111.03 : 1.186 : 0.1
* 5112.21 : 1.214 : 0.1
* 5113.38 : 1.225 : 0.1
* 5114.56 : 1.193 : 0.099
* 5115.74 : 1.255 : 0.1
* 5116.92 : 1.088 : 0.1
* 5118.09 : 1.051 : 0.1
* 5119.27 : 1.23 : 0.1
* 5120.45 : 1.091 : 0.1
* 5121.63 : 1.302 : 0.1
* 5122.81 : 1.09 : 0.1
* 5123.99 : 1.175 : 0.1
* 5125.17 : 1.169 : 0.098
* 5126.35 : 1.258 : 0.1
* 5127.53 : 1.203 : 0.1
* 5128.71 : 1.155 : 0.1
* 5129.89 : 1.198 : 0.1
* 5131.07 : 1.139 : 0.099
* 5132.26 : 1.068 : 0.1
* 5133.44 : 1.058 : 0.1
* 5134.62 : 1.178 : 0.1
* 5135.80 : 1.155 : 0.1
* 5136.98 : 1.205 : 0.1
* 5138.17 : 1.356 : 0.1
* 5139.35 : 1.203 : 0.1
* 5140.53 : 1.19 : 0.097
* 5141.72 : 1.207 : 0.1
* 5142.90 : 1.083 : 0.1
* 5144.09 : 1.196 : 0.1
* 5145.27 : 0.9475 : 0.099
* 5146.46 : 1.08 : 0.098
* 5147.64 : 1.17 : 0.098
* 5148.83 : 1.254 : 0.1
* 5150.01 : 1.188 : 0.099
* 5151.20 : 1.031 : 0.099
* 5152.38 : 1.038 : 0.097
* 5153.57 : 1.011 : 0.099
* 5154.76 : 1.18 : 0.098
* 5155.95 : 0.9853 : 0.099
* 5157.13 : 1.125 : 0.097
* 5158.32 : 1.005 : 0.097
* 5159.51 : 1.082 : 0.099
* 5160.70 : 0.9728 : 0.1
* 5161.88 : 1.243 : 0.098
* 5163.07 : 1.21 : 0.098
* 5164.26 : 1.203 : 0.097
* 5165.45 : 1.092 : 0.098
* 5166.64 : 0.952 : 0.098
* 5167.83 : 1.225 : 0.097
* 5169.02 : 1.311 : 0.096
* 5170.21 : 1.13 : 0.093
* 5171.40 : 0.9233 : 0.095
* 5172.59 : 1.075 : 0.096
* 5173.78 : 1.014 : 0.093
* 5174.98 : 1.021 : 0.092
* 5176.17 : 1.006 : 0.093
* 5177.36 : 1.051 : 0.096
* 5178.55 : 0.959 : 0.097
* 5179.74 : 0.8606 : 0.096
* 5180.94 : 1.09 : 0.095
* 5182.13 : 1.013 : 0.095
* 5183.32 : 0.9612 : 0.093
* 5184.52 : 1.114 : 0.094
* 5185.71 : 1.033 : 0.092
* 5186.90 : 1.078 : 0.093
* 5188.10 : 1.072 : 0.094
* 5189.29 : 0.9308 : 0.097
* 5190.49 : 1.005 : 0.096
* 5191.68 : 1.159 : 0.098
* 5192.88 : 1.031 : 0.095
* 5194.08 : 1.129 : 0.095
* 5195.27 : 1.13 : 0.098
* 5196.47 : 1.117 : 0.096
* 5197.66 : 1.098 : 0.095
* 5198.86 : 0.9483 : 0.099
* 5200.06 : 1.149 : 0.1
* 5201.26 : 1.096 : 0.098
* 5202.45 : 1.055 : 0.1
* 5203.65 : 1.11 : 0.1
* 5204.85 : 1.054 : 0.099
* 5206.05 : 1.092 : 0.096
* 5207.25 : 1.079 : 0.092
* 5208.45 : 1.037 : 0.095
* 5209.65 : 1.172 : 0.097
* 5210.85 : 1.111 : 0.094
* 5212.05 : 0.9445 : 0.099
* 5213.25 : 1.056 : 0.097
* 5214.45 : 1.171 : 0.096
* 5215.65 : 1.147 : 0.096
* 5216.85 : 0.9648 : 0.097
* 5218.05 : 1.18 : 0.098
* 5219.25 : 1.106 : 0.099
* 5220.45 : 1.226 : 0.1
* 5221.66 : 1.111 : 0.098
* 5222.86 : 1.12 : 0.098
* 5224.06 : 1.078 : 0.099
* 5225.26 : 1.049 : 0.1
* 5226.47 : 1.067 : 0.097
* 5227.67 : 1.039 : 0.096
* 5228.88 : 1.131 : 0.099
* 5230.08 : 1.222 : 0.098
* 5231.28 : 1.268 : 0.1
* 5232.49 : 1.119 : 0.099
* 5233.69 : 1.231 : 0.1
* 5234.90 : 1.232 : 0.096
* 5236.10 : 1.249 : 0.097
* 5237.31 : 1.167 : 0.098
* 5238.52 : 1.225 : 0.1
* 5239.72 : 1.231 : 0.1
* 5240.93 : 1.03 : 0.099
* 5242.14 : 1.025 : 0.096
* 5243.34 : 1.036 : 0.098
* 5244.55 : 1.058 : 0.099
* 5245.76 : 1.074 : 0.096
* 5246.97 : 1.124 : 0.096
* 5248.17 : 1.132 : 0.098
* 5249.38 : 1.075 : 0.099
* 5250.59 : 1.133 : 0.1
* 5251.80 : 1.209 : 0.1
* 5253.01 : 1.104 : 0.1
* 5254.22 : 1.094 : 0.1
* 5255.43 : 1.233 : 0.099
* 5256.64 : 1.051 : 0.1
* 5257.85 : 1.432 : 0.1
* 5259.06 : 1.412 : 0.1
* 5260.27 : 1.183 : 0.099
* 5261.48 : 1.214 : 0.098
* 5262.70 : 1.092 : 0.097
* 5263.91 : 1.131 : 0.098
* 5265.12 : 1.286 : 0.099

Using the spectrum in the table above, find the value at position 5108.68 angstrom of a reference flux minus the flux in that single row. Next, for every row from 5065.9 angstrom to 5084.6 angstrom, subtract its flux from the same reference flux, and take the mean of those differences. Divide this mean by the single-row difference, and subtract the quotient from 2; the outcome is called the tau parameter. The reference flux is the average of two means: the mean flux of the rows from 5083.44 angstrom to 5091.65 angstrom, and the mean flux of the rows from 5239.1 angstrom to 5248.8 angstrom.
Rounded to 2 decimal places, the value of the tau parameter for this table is 2.02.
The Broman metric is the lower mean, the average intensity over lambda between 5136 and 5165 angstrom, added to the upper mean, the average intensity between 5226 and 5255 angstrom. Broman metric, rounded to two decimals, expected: 2.27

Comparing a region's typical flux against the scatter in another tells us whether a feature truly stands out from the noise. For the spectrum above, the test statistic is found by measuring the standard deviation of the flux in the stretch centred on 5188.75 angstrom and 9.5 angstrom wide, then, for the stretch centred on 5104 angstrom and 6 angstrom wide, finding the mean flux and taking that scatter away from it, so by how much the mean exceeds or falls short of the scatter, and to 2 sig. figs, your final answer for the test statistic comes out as 0.94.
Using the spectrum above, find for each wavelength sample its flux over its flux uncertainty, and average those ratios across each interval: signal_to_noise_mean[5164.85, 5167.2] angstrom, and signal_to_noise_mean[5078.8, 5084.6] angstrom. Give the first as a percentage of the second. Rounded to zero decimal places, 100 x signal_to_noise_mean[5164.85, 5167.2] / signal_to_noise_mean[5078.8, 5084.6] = 95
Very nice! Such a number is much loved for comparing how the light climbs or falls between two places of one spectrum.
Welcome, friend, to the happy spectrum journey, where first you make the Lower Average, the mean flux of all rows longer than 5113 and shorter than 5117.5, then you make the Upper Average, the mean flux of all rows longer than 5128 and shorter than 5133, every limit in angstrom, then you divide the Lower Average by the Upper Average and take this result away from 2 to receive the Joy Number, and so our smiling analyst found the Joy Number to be 0.96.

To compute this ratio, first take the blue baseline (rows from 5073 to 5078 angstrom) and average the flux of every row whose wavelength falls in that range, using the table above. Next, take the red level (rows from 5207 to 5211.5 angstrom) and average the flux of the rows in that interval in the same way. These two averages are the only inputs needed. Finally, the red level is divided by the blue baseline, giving 0.96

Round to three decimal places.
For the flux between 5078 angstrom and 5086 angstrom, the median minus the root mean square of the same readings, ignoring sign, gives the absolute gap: 0.032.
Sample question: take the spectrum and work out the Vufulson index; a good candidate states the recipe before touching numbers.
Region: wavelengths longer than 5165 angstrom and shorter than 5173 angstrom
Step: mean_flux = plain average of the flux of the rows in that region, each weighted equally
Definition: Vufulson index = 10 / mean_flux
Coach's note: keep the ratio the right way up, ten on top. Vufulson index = 9.1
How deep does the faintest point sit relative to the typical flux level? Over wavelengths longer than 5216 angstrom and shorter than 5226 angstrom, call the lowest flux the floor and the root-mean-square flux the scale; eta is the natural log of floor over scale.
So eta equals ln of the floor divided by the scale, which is -0.14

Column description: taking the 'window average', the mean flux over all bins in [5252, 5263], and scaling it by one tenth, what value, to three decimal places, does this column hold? 0.120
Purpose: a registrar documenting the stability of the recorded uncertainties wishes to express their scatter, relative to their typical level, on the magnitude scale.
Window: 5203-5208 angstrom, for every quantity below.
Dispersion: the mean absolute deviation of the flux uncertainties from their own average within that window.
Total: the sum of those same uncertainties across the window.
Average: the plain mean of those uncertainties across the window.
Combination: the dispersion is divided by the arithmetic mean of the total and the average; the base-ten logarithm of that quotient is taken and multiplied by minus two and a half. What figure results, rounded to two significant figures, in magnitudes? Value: 4.9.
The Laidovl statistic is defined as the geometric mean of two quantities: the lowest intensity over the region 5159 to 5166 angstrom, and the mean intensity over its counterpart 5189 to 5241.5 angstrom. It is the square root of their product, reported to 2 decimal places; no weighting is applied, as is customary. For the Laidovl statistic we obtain 1.04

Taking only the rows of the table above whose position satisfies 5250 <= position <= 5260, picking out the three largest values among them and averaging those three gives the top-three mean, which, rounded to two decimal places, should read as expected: 1.36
